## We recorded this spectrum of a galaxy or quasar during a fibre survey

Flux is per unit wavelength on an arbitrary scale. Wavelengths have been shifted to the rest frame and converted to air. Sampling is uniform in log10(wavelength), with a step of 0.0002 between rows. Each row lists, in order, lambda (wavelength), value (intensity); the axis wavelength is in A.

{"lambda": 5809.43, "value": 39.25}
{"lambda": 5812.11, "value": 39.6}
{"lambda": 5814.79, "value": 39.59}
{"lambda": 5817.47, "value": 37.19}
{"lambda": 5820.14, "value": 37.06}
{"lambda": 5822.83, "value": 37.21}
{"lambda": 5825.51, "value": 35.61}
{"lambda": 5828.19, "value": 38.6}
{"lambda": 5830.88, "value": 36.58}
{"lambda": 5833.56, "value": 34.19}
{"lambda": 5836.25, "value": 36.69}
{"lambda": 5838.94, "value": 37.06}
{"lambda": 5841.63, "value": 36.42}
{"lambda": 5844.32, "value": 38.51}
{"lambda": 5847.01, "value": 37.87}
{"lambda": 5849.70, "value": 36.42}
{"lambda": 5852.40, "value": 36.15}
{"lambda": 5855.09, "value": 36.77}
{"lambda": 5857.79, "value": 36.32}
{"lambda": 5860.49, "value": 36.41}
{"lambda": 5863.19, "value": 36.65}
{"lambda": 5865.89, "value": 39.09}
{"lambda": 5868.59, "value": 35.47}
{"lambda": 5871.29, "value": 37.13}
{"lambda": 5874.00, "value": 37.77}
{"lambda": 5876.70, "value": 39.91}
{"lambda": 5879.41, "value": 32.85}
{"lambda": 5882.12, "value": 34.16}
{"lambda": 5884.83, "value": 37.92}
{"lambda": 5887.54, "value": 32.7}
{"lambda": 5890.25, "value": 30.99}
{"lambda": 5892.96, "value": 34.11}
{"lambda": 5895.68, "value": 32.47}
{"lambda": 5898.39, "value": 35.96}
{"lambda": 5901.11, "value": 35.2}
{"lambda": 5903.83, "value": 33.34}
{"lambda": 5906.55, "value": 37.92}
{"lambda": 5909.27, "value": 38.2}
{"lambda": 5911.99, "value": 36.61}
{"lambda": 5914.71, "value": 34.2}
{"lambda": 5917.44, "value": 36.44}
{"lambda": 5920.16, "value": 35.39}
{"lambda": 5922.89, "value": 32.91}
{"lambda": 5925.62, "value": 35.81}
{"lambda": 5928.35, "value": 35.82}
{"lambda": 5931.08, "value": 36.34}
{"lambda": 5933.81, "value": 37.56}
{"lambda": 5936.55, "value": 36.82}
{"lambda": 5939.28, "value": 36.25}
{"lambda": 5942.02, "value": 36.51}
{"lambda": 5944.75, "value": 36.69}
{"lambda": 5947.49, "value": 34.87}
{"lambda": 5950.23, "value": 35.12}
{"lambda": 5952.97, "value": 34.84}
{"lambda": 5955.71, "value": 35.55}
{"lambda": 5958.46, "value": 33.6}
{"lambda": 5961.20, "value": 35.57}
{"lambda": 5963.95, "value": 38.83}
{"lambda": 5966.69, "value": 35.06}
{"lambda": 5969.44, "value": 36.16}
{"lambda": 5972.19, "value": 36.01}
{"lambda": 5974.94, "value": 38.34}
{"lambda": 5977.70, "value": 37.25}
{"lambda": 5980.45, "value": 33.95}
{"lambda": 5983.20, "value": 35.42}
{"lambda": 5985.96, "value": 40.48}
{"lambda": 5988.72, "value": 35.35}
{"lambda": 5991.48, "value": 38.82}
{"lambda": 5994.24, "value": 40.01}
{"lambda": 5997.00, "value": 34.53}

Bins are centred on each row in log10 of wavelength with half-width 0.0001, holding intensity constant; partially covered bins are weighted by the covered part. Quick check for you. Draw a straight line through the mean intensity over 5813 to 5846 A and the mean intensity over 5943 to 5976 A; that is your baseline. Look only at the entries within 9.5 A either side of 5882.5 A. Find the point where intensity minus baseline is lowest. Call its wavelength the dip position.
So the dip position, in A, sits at 5890.25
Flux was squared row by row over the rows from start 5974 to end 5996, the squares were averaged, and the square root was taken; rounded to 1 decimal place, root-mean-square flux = 37.5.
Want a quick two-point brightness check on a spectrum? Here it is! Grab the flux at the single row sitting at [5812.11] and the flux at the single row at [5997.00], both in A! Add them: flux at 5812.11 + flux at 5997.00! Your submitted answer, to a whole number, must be 74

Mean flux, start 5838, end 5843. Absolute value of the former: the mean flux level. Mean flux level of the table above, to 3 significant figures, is 36.7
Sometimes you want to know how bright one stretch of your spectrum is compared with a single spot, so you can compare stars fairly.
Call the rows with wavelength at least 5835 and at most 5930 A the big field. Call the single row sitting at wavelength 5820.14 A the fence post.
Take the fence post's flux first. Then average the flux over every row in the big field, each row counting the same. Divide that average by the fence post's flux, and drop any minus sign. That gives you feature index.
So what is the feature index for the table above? 0.97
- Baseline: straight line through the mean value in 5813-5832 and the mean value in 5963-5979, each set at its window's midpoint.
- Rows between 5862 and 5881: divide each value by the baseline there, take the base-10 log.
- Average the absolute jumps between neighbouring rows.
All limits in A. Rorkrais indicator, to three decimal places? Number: 0.034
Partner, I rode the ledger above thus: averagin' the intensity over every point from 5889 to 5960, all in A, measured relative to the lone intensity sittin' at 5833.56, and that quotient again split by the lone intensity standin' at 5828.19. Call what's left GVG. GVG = 0.0268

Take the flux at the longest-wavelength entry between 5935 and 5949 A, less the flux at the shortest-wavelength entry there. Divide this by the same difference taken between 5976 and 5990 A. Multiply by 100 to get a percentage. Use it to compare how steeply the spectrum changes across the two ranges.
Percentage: 103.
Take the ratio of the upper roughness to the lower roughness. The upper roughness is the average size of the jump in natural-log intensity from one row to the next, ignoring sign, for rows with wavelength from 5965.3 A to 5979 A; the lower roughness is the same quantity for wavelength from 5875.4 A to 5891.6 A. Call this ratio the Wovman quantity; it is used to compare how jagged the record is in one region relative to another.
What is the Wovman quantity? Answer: 0.29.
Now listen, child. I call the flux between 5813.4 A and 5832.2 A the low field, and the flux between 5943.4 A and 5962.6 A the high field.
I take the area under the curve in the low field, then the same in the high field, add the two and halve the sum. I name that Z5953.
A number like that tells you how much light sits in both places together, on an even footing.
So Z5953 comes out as 689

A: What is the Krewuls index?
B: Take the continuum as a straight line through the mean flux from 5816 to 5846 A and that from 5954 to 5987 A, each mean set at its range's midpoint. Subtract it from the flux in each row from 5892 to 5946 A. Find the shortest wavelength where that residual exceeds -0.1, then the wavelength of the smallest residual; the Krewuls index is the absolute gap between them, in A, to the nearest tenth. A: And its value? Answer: 10.9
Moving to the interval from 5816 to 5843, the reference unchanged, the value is 16.1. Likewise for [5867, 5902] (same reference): 19.0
